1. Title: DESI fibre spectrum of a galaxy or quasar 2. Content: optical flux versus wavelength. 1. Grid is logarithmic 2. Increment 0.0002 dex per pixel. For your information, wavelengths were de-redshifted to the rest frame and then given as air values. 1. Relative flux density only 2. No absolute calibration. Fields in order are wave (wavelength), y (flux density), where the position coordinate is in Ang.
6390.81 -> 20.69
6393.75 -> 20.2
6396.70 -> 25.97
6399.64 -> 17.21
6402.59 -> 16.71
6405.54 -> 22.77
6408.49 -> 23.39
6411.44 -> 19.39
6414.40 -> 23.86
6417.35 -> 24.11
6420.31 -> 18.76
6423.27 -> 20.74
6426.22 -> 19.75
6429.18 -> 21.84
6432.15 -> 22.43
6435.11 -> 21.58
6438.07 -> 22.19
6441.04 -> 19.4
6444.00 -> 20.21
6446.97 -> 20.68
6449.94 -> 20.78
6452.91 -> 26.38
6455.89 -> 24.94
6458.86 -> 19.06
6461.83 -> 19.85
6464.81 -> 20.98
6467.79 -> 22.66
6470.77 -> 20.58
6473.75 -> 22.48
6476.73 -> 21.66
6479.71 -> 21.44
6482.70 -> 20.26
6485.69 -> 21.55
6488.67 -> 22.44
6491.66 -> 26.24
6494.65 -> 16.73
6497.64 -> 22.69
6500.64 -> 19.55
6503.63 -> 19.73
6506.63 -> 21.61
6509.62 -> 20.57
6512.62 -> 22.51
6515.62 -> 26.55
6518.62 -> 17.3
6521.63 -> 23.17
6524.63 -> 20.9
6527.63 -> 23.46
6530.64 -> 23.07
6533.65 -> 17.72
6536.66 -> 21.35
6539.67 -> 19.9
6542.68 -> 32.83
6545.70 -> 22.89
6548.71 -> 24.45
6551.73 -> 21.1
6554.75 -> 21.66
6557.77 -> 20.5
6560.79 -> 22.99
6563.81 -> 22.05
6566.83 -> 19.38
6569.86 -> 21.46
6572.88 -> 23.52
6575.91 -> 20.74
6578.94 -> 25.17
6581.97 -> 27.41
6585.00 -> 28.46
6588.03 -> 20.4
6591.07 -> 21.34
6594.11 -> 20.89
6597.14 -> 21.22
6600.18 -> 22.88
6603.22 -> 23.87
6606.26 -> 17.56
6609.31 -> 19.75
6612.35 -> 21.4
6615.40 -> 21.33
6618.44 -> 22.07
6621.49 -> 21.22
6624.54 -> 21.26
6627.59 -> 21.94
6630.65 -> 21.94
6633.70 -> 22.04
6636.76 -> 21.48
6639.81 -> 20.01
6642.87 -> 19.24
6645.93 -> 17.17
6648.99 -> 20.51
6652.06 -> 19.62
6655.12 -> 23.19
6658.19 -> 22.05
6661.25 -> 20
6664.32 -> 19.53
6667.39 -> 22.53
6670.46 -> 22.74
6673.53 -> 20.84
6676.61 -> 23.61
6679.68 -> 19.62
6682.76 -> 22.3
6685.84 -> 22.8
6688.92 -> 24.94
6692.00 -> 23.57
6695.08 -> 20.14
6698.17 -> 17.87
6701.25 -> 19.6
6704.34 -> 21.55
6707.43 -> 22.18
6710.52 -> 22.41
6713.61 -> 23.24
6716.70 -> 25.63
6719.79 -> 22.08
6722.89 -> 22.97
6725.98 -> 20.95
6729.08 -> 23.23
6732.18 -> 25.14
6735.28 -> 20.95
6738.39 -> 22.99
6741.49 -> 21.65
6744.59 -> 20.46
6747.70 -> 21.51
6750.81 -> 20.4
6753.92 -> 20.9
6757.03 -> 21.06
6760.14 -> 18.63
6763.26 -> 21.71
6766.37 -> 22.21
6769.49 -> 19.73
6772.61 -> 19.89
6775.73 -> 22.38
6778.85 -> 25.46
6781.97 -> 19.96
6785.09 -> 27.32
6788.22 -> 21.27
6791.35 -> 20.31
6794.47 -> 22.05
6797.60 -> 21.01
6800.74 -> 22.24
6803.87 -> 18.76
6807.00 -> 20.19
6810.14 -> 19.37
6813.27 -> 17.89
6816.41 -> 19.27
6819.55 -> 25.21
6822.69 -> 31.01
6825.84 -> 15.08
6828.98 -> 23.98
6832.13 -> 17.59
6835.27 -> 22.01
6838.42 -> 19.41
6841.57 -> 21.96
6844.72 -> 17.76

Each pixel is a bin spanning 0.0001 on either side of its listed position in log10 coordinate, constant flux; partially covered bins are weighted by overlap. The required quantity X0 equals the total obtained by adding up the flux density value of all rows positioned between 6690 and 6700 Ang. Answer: 61.6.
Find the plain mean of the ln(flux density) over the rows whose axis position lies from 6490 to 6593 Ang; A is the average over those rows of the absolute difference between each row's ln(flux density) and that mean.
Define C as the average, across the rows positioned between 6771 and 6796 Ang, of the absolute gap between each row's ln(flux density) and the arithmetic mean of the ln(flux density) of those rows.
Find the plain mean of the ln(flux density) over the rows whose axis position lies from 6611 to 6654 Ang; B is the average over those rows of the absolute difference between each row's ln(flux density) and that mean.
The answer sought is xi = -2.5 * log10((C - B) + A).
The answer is 2.1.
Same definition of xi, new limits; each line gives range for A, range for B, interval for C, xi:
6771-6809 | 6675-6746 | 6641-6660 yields 2.6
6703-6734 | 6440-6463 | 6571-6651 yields 3.8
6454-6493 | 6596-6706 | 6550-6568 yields 3.4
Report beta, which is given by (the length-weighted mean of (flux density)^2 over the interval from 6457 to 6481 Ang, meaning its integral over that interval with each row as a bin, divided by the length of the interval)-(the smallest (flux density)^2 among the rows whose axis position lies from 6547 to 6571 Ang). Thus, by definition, 73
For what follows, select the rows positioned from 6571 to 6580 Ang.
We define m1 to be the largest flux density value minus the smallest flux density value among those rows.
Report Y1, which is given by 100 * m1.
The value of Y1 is 443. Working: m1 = 4.4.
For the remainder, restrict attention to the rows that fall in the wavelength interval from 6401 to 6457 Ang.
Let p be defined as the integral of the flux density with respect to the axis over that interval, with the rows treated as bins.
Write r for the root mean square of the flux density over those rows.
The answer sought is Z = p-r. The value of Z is 1185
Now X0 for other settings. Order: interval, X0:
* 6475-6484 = 63.4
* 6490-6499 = 65.7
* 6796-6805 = 62.0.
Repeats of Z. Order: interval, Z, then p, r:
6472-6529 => 1210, 1232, 21.8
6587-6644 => 1185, 1207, 21.2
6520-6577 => 1247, 1269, 22.5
